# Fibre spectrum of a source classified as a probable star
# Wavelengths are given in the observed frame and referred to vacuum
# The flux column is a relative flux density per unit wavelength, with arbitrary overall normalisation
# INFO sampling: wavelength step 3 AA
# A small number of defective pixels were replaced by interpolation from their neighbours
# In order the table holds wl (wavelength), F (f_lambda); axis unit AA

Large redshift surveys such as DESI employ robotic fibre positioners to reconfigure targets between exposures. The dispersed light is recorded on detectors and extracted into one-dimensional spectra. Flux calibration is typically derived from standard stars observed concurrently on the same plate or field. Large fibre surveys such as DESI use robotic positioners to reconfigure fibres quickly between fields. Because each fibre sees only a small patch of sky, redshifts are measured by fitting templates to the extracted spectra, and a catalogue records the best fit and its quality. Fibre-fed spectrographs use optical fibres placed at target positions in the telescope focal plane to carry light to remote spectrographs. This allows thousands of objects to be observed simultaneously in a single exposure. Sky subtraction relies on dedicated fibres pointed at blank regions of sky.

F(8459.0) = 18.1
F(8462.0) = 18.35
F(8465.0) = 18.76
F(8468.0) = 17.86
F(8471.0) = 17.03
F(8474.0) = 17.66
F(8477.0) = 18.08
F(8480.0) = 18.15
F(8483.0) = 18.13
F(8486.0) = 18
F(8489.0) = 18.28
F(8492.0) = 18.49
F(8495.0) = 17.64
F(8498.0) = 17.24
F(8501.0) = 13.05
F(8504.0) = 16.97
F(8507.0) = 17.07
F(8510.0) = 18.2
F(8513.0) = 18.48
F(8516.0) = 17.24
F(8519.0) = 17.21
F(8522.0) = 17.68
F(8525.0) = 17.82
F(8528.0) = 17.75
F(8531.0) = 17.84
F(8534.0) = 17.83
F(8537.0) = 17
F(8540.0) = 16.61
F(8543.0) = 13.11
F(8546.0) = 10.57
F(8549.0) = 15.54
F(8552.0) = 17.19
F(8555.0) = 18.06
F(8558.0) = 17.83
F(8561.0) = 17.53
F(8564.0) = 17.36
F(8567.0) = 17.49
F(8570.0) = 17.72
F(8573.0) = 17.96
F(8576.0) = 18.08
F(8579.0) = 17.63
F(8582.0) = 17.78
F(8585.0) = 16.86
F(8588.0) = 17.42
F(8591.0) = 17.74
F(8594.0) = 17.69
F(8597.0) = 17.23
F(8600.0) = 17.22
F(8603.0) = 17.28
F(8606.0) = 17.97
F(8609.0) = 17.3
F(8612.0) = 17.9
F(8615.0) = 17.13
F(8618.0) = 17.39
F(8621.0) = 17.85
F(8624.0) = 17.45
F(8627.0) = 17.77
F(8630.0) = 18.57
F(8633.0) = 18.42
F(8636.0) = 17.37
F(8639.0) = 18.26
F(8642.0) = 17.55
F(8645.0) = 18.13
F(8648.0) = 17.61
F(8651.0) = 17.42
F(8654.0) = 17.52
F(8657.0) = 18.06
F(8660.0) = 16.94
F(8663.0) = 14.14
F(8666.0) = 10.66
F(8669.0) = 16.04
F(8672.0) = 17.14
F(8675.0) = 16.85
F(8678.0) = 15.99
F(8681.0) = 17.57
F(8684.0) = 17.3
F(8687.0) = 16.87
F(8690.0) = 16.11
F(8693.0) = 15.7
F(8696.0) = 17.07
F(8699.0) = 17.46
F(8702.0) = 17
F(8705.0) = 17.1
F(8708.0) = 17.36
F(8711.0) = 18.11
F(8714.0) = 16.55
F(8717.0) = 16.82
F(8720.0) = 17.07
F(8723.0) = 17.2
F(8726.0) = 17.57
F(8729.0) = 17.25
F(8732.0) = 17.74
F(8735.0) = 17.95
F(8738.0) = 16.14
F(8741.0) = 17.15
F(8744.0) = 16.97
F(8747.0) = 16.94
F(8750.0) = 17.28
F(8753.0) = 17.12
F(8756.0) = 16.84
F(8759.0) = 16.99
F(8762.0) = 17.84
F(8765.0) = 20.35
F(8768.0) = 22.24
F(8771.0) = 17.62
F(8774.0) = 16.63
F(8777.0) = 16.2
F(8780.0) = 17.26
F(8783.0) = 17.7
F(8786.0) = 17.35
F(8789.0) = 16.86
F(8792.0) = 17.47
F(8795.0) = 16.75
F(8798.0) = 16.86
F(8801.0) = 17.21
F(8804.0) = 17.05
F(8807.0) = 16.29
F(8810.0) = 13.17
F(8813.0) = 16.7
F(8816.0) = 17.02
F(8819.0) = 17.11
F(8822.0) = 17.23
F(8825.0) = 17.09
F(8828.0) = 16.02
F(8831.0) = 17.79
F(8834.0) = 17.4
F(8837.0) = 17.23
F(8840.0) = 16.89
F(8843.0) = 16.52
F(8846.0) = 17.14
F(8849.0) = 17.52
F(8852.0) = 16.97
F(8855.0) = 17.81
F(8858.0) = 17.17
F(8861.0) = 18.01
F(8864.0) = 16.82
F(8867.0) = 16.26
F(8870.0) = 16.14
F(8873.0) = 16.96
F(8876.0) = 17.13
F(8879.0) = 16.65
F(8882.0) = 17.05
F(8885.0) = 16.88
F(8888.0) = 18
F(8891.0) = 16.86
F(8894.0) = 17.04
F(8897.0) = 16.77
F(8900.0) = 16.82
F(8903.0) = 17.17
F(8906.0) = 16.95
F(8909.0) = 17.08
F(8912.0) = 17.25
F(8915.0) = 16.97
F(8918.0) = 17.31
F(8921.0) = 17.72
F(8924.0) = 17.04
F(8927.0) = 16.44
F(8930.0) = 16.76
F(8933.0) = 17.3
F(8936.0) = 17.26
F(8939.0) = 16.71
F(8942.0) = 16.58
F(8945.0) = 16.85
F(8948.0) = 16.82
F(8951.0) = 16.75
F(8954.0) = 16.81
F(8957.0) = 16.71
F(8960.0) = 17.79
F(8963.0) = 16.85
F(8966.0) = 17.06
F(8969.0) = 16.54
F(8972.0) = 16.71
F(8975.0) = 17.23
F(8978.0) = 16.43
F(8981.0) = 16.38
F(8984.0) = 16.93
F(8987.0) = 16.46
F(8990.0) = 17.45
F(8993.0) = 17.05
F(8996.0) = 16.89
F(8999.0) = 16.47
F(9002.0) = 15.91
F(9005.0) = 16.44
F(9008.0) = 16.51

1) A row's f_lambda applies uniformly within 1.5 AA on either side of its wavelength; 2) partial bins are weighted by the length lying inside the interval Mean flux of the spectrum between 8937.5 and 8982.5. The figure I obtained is 16.8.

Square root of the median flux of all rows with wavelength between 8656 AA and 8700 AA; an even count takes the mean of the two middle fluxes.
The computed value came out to 4.11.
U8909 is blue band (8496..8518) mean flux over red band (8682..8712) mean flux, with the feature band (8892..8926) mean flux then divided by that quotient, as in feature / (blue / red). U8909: 17.2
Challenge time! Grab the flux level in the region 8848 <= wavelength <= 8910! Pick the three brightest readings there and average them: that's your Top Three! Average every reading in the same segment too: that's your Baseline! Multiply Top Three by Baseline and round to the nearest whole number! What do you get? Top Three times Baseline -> 306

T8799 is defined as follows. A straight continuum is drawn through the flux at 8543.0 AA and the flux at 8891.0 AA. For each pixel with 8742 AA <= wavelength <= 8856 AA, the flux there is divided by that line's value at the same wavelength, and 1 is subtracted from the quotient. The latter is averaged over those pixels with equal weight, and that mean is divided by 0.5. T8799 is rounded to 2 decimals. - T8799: 0.17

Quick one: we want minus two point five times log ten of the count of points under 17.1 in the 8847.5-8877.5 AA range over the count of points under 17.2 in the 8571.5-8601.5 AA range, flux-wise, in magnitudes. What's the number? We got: -1.7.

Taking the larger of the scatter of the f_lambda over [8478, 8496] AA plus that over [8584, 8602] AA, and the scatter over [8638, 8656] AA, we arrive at 0.6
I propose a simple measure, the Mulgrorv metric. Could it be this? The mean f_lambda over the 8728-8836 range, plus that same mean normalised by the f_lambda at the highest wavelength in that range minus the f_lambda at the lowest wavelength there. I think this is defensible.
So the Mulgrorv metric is 132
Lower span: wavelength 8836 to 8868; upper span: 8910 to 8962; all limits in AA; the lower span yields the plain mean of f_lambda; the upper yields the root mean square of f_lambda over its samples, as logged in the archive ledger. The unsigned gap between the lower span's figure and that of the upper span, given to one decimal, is 0.1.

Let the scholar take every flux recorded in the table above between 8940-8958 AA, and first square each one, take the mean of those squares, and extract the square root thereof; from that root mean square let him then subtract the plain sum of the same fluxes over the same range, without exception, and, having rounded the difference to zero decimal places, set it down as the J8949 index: -84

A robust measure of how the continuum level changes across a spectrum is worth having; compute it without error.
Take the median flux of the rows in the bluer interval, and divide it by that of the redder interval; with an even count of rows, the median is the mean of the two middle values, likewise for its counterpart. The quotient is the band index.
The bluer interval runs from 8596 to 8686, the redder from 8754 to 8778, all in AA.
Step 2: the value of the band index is 1.01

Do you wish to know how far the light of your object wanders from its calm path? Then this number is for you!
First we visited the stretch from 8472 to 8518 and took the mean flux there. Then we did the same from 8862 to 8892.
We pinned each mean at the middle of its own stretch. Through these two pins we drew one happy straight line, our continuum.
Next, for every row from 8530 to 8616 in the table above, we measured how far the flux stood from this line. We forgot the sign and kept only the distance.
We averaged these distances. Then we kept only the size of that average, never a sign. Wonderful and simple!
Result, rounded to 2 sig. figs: 0.76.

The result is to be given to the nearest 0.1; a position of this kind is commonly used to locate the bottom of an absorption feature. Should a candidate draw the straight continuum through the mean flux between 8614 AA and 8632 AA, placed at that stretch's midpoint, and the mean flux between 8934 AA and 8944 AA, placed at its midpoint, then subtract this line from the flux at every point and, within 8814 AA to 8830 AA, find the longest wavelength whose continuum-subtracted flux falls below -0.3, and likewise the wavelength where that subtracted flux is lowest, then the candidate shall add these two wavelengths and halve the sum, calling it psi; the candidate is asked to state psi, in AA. 8828.0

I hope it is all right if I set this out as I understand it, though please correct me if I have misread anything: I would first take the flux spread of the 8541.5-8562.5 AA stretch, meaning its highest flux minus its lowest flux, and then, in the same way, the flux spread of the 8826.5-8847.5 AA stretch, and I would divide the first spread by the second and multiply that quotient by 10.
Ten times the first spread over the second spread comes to 42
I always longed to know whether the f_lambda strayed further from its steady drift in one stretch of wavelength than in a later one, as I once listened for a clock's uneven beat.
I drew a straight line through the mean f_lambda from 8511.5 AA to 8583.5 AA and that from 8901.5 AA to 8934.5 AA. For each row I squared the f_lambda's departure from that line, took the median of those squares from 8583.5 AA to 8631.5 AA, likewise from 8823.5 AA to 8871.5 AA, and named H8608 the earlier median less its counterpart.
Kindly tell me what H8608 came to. 0.0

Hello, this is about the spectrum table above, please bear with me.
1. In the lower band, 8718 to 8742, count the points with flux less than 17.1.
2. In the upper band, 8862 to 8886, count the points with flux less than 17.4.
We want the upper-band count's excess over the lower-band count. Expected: 6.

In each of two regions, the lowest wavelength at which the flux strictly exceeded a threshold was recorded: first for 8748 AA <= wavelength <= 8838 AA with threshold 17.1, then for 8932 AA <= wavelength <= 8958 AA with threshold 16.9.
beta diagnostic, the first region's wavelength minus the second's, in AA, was -183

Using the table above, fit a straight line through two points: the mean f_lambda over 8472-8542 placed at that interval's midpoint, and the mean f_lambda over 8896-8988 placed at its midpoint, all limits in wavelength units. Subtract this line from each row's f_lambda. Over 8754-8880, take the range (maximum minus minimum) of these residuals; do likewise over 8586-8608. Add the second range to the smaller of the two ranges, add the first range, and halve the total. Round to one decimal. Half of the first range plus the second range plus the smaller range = 5.3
